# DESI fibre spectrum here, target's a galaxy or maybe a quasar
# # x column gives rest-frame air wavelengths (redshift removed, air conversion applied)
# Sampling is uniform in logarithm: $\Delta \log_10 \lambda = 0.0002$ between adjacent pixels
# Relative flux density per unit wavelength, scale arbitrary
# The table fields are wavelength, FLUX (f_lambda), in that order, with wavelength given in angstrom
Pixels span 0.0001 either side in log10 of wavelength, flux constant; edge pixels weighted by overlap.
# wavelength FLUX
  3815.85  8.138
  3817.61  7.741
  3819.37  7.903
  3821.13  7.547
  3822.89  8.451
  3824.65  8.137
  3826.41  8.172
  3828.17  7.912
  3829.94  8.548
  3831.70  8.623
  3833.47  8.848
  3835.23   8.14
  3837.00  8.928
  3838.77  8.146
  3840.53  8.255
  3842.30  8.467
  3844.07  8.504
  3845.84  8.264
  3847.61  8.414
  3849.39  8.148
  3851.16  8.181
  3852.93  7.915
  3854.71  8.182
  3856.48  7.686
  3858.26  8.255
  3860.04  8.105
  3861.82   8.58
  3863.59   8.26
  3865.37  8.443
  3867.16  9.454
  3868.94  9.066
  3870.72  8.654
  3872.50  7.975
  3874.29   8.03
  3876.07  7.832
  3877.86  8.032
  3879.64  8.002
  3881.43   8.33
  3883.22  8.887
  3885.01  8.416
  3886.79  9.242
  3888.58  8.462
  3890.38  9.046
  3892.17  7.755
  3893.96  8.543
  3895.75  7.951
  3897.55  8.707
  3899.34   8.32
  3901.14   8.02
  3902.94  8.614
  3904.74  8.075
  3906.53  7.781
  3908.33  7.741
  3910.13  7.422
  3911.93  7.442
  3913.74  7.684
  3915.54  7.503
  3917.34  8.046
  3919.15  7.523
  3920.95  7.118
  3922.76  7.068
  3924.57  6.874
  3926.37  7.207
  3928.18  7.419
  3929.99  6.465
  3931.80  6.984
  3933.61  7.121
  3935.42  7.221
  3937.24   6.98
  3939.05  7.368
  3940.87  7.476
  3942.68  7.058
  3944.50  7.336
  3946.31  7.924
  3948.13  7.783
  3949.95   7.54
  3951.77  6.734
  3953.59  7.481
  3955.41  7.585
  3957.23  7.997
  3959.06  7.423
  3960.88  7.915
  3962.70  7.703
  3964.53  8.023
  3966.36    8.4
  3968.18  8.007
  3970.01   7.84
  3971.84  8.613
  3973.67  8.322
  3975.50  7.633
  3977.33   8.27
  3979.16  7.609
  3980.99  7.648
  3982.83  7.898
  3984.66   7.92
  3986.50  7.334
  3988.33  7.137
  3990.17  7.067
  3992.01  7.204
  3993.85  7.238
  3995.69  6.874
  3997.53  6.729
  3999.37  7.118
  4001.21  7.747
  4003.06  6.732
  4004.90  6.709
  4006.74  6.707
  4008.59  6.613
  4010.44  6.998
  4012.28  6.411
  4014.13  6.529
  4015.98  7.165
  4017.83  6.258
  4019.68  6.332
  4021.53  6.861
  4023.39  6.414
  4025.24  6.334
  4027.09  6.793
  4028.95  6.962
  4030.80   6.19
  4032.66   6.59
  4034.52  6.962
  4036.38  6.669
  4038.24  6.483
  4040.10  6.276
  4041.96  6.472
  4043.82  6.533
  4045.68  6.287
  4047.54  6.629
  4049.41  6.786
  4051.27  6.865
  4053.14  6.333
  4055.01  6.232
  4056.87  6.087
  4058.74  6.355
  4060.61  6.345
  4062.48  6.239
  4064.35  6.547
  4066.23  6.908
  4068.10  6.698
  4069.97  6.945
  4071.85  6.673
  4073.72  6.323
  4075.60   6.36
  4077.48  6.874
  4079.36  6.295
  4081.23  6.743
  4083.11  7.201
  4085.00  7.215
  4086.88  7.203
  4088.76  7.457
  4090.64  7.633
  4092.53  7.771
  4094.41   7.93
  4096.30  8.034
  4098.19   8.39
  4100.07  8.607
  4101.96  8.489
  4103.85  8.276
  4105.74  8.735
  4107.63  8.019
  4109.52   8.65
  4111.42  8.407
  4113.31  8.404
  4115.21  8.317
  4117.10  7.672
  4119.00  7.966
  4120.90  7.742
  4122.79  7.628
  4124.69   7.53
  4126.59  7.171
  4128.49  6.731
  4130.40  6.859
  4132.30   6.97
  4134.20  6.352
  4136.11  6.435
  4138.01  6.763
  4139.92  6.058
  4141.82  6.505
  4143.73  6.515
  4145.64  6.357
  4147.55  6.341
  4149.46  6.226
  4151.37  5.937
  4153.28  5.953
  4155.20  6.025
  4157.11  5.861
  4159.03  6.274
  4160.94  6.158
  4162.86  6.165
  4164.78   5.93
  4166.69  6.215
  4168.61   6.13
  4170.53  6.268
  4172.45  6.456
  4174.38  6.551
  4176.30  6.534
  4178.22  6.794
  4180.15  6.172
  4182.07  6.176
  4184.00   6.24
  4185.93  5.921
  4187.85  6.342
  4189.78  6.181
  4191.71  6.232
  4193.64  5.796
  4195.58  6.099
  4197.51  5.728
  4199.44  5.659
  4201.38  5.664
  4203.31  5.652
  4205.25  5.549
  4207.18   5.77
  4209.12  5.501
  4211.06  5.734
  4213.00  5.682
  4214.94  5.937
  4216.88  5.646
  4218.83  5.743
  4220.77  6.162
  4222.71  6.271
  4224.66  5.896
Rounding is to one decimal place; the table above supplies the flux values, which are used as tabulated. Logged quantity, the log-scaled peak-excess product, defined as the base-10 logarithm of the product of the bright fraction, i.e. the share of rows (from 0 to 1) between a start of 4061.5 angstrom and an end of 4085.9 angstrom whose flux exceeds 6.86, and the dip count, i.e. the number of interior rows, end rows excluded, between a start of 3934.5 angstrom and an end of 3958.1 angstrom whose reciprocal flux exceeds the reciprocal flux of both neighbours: 0.1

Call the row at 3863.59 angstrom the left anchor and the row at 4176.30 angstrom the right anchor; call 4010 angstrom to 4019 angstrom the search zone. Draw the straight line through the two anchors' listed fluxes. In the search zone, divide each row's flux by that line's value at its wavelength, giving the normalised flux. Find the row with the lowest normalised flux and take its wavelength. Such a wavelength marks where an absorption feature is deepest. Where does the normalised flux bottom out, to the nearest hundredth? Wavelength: 4017.83 angstrom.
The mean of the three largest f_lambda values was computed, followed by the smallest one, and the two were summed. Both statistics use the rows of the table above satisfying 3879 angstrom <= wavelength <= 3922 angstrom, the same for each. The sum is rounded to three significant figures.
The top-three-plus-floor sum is 16.2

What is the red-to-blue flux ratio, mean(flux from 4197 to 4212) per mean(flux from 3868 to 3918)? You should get 0.69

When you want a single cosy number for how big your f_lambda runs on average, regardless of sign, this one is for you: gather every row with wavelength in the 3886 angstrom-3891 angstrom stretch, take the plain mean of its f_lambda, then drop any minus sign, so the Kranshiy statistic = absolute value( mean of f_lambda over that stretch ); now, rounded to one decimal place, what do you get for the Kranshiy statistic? 8.9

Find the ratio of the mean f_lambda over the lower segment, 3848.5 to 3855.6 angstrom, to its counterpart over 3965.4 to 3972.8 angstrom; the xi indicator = 0.99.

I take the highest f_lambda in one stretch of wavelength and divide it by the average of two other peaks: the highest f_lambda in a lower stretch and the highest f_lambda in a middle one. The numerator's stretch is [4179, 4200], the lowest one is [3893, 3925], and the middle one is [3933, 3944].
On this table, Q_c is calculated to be 0.784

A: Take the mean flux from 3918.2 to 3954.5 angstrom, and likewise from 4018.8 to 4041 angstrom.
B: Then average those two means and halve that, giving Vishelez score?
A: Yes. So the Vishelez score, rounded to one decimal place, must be 3.5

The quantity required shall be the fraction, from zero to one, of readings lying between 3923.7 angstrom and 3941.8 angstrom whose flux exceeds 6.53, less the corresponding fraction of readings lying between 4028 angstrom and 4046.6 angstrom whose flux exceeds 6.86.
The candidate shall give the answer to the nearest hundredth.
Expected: 0.70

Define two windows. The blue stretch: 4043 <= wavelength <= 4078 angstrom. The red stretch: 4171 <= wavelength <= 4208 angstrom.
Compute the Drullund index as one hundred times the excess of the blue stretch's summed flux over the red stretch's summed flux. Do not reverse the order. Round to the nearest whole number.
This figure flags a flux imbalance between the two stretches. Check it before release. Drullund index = 850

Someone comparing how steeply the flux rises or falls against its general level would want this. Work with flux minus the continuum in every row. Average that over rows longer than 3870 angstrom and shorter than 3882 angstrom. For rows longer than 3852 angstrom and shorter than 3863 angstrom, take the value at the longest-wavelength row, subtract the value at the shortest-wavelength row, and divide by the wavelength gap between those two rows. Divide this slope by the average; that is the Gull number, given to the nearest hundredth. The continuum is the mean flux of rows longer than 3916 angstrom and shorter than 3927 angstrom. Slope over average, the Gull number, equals 0.09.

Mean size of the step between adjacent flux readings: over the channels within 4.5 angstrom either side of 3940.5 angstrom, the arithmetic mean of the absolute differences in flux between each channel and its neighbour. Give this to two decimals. 0.30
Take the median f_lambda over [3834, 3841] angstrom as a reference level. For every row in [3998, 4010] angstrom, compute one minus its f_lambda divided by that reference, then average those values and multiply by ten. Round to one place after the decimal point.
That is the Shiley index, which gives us 1.5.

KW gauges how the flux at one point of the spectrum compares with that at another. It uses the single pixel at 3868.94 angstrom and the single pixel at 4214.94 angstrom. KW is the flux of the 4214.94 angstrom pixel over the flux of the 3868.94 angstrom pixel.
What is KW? 0.65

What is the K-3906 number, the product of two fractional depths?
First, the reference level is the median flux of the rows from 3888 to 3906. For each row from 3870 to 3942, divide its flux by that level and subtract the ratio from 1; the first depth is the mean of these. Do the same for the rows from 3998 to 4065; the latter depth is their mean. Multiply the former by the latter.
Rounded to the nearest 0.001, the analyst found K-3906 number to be 0.014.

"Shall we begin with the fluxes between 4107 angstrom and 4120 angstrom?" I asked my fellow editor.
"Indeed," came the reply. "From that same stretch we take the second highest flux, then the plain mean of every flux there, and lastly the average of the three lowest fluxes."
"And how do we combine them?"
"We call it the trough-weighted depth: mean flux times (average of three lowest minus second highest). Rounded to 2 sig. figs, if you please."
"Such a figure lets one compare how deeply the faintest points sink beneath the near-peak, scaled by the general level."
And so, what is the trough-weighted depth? -4.3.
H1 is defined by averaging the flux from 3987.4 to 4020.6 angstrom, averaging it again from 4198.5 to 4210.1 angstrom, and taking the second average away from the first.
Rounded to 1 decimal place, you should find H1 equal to 1.2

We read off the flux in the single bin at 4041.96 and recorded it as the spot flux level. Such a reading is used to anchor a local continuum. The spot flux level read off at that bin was 6.472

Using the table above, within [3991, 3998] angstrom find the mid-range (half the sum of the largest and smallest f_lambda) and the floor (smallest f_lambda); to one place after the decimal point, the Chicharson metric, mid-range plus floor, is 13.7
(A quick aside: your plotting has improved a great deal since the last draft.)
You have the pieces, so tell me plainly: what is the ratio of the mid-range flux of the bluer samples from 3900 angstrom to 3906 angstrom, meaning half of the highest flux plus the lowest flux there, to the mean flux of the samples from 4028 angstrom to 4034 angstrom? 1.26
